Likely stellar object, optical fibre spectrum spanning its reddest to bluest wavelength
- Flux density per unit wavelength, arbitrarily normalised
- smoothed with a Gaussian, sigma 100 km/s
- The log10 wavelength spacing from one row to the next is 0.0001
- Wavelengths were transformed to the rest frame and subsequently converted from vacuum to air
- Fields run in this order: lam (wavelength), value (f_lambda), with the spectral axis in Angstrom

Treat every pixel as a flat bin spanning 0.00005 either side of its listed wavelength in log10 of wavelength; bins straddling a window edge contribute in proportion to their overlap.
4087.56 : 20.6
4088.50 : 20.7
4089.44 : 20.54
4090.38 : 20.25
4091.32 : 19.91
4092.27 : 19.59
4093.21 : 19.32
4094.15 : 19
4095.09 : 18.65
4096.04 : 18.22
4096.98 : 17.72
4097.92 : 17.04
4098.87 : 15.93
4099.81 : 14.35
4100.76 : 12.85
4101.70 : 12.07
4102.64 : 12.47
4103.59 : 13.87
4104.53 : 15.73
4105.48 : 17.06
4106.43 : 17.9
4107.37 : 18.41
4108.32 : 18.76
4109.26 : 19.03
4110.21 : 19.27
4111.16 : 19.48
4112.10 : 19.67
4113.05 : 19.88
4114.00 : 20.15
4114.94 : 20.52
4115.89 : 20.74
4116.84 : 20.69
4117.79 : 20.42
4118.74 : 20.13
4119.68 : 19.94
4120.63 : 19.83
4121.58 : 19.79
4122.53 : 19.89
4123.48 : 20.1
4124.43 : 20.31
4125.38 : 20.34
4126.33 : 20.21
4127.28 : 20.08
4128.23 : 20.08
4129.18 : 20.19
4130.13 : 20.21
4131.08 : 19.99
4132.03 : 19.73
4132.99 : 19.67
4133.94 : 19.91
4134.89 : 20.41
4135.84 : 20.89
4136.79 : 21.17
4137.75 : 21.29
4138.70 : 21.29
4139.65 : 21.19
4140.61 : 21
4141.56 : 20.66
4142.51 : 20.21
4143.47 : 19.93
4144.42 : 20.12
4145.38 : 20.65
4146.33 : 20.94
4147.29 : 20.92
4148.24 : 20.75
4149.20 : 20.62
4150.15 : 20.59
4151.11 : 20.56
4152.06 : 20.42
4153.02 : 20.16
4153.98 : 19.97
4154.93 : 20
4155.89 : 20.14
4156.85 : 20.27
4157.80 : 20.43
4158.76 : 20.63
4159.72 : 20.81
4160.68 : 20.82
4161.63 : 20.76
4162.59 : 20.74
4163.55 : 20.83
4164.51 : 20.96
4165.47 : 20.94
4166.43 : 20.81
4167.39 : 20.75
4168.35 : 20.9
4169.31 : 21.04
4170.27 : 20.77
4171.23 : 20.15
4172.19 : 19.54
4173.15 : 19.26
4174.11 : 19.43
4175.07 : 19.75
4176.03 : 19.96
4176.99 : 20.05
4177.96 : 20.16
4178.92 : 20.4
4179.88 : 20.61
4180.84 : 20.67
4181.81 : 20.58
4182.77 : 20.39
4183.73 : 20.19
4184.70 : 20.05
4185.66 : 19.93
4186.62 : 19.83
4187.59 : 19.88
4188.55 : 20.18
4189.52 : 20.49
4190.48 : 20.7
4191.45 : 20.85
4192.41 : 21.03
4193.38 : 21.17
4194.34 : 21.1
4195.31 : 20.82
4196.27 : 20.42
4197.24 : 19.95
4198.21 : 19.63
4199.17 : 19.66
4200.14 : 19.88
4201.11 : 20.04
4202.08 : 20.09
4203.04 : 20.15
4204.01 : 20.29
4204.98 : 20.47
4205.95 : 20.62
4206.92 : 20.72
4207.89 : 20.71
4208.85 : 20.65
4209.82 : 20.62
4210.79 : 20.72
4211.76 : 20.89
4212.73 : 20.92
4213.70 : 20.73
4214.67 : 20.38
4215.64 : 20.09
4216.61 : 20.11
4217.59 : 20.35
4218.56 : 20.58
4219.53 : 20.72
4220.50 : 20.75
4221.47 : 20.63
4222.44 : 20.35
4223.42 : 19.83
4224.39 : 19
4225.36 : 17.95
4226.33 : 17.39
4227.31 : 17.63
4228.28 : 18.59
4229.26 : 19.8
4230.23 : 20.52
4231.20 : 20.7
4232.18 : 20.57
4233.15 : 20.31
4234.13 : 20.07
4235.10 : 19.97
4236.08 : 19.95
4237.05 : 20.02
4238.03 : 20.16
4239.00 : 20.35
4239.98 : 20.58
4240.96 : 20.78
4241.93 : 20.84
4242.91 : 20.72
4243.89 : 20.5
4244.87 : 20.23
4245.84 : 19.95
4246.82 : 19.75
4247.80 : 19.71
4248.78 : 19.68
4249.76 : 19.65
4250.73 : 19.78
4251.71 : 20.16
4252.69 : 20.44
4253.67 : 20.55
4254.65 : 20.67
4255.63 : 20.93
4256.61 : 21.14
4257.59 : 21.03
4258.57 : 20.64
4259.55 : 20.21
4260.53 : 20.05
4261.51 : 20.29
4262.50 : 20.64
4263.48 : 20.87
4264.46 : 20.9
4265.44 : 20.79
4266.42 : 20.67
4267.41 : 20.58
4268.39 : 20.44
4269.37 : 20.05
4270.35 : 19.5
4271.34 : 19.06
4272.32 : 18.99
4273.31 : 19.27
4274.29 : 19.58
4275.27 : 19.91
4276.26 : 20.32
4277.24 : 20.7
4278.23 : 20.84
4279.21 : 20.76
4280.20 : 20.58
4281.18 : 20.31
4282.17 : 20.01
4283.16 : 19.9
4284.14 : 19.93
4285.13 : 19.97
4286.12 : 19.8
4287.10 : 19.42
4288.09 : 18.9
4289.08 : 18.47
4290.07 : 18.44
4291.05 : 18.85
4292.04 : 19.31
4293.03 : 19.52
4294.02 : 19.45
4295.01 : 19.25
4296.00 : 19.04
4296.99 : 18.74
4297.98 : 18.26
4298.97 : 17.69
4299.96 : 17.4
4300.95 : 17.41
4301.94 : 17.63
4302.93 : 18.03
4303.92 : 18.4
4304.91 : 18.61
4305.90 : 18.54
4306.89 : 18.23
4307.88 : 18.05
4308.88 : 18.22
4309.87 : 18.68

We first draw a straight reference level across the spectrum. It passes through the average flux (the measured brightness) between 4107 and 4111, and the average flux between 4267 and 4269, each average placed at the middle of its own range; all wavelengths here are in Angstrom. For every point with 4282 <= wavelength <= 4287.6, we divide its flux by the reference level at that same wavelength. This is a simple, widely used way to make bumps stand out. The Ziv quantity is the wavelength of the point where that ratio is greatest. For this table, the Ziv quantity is 4282.17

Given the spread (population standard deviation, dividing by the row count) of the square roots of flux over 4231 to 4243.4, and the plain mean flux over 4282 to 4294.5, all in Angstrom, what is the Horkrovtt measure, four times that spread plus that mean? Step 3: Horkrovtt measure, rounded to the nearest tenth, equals 19.5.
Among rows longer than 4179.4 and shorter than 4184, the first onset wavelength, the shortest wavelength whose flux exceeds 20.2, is 4179.88 Angstrom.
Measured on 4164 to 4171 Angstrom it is 4164.51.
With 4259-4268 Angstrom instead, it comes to 4259.55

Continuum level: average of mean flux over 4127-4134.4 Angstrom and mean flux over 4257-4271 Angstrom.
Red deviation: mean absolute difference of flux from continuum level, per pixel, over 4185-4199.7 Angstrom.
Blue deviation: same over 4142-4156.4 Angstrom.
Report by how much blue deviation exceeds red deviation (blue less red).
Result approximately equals -0.17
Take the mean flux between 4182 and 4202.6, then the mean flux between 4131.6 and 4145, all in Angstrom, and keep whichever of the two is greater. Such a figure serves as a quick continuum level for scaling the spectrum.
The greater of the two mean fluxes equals 20.5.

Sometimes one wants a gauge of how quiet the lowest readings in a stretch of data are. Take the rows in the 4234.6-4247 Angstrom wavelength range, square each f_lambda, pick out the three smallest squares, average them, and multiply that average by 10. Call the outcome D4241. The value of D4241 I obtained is 3954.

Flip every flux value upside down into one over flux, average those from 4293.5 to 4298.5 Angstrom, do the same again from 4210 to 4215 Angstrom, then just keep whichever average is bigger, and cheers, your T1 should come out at 0.0528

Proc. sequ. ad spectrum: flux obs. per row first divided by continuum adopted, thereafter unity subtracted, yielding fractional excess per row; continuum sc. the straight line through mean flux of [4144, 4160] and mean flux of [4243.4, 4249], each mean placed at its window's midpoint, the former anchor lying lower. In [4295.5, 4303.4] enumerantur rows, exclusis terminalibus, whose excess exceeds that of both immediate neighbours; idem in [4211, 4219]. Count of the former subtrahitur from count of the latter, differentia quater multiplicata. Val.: 4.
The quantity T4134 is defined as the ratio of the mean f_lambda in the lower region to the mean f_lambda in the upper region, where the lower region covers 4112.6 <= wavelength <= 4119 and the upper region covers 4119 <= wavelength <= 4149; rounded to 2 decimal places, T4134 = 1.00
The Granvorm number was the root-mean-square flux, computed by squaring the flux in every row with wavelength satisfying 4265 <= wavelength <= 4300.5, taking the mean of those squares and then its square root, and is 19.6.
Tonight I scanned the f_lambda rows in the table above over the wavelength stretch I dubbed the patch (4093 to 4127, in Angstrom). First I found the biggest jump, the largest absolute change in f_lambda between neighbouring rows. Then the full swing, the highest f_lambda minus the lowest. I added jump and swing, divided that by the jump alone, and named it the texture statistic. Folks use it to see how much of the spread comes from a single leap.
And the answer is 5.7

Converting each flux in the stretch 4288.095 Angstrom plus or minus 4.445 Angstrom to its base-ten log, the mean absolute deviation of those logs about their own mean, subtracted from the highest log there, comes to 1.29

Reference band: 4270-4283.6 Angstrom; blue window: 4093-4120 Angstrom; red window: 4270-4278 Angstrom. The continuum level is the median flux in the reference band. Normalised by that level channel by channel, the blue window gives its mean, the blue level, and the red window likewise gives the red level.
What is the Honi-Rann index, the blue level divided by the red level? 0.91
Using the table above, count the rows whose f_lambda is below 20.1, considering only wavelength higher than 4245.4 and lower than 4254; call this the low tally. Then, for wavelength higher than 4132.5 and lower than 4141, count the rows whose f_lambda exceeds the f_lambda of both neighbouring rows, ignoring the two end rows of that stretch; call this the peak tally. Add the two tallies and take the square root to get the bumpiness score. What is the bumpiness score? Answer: 2.4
